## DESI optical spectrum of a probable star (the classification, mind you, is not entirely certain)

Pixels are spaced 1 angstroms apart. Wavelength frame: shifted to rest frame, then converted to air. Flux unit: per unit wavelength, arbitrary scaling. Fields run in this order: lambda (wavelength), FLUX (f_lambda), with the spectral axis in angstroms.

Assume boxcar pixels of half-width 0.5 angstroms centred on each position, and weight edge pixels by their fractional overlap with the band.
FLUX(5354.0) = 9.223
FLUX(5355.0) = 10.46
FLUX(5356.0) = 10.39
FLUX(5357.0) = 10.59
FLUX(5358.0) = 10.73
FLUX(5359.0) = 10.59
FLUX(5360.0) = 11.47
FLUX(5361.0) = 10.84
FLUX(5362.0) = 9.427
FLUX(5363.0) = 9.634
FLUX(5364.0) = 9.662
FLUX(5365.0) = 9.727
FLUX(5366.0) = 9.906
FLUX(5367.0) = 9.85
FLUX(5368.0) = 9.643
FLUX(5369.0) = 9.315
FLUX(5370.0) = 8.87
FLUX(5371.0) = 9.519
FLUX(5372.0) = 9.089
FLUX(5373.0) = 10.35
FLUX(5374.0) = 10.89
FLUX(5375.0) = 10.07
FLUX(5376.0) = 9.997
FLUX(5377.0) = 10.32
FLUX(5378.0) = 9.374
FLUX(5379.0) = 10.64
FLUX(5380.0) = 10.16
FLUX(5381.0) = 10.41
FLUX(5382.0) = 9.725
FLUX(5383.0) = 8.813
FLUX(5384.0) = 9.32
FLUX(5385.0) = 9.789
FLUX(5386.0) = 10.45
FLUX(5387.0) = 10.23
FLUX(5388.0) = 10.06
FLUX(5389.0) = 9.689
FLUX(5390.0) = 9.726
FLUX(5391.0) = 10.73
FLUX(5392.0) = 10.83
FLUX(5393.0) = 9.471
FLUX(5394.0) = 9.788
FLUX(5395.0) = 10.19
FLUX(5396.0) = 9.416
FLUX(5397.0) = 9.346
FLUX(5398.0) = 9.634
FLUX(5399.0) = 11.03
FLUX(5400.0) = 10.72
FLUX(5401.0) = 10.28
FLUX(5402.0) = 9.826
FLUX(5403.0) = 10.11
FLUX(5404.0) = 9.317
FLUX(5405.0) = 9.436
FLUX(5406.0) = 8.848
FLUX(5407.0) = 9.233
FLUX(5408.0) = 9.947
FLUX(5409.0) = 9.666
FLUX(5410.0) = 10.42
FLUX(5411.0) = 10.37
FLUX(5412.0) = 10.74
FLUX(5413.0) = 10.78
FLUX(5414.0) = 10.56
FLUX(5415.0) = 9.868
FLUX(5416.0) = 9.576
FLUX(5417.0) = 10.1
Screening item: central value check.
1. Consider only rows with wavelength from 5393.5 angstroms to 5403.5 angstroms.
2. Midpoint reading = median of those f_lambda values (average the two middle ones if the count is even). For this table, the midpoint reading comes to 10.0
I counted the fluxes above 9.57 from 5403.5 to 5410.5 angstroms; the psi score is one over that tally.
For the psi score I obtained 0.333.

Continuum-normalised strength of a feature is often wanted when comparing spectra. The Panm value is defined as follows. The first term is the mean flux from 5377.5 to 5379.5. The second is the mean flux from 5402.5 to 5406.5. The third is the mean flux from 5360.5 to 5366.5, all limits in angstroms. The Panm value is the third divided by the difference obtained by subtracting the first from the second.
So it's -17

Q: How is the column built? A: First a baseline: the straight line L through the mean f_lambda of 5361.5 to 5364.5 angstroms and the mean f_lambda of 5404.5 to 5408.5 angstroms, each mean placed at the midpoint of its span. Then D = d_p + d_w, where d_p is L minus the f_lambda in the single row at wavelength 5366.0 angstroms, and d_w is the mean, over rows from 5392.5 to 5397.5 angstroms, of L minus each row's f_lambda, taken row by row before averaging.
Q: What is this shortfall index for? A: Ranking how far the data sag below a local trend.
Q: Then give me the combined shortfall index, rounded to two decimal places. -0.57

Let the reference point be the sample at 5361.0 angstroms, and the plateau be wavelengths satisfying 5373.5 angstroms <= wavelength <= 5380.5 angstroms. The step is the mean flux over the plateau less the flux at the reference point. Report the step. -0.6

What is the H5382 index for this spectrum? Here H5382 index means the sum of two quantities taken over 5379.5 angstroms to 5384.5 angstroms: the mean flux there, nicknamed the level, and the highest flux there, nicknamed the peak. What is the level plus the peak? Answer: 20.1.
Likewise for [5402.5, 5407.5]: 19.5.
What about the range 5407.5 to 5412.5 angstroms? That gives 21.0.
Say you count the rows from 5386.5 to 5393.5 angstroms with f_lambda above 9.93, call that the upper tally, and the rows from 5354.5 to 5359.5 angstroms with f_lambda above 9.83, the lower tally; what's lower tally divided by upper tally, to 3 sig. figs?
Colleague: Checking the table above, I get 1.25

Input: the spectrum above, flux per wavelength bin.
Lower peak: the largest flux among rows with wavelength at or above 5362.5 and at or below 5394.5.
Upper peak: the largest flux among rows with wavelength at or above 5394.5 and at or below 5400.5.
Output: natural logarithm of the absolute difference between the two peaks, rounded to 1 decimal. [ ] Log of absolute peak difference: -2.0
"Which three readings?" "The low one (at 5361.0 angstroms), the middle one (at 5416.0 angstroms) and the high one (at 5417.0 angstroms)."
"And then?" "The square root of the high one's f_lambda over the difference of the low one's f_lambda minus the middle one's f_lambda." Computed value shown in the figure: 2.8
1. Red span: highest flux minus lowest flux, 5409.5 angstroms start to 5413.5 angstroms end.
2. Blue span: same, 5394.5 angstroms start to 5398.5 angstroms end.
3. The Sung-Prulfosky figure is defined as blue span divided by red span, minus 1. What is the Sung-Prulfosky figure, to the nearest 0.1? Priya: 1.1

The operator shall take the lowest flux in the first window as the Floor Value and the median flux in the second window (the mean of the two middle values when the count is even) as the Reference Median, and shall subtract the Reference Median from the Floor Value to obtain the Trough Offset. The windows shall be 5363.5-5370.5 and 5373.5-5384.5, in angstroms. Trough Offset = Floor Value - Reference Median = -1.20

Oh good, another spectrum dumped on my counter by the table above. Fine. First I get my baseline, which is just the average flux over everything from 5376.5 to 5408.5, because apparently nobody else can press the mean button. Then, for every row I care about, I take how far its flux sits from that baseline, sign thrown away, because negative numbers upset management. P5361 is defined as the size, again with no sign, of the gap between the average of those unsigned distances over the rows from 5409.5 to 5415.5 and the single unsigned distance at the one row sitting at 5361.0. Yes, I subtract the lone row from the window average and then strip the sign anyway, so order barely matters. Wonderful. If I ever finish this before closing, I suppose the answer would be 0.37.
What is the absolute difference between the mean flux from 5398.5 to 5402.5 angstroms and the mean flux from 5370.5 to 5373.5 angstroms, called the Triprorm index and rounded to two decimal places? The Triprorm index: 0.81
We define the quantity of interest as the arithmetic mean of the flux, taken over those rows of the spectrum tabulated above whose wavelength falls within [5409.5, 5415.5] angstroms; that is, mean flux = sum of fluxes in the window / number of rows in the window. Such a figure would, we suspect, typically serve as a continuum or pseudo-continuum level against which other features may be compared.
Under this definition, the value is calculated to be 10.5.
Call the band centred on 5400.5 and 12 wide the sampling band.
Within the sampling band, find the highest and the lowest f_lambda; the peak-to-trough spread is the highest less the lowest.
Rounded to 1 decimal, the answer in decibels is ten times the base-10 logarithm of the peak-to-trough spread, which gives 3.4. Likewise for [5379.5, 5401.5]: 3.5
